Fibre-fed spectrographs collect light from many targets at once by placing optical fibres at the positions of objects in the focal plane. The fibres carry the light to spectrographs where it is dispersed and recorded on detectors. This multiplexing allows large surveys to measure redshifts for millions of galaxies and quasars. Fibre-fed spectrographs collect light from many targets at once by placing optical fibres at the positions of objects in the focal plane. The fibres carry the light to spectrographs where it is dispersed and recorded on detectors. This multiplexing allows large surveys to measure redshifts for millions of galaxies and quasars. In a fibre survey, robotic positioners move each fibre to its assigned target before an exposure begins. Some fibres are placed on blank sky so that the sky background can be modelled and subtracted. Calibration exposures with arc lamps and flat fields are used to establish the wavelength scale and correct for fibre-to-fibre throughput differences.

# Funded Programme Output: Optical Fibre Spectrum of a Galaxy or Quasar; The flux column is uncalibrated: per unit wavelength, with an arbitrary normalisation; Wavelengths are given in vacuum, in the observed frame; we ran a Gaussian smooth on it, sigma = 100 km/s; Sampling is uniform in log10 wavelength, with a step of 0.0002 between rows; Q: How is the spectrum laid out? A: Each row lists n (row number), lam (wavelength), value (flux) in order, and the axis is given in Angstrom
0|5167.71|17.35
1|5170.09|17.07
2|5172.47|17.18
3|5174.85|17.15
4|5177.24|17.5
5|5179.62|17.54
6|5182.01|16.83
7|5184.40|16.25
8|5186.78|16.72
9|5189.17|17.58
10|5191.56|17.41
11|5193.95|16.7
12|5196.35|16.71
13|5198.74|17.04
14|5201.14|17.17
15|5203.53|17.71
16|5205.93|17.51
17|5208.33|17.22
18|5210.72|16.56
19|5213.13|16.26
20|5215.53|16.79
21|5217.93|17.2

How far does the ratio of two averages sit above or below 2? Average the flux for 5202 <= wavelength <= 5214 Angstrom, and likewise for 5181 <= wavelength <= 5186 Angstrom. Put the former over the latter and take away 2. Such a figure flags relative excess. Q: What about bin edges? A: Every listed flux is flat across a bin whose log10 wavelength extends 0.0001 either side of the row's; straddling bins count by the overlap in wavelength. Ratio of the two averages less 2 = -0.97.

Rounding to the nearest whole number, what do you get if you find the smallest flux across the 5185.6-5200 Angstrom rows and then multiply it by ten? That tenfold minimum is 167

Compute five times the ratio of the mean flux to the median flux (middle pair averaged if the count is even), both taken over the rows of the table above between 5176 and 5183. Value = 4.94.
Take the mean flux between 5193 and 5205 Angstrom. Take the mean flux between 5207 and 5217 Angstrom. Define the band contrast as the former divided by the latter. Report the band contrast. 1.02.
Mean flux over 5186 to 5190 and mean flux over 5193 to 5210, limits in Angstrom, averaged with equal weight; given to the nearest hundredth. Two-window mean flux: 17.15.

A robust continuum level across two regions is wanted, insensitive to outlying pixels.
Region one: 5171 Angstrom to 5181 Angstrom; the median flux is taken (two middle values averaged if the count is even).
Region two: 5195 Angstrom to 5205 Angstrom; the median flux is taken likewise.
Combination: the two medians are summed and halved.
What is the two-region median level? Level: 17.2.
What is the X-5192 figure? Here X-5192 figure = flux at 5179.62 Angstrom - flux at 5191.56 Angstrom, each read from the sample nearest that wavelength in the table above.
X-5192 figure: 0.13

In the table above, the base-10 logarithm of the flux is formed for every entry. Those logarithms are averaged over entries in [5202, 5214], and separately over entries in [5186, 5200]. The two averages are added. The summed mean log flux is 2.46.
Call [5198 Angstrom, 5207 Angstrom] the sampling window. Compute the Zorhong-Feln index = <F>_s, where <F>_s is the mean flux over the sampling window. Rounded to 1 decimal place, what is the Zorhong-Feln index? 17.4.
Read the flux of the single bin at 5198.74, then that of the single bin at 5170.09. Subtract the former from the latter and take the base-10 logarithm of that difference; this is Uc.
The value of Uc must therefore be -1.5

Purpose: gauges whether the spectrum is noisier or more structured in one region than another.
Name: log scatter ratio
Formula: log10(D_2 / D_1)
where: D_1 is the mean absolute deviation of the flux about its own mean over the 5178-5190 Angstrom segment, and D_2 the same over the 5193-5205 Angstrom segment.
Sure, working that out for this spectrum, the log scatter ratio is -0.19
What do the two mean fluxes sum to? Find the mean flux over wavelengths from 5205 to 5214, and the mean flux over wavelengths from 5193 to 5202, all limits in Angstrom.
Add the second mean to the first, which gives 33.8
